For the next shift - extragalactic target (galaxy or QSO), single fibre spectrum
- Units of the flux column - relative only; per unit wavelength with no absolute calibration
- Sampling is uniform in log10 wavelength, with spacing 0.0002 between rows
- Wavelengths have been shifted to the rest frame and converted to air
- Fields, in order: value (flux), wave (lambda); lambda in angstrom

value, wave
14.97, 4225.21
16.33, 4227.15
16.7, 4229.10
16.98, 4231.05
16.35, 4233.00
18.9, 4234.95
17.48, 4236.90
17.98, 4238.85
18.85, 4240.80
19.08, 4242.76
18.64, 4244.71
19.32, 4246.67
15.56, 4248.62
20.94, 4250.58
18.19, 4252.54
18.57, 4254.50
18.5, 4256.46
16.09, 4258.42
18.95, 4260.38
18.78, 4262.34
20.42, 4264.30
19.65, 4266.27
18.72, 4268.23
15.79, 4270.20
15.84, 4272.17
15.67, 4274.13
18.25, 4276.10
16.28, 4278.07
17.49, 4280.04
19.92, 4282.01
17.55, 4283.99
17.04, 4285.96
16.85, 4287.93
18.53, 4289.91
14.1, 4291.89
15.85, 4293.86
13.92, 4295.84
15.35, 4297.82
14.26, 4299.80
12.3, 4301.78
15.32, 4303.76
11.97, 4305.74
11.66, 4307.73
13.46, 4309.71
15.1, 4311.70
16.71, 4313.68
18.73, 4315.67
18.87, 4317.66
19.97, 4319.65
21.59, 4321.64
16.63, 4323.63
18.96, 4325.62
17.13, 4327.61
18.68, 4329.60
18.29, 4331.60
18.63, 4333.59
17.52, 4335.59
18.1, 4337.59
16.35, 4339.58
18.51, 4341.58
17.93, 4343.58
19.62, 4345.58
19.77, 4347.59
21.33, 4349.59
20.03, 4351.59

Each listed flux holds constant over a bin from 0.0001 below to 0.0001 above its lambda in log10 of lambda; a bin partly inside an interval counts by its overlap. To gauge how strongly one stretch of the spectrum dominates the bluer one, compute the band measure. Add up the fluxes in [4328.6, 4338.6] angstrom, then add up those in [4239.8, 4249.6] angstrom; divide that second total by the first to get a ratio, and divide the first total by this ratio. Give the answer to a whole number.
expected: 91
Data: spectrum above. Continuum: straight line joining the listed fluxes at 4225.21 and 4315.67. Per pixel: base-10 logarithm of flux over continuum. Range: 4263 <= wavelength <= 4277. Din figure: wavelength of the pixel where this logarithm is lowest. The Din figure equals 4274.13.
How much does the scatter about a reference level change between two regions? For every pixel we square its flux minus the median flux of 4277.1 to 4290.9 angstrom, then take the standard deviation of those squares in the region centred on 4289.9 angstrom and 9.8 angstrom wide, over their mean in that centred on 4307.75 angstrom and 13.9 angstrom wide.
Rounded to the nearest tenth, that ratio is 0.3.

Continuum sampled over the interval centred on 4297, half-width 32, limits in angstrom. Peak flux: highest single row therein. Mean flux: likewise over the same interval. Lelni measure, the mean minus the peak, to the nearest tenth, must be -5.0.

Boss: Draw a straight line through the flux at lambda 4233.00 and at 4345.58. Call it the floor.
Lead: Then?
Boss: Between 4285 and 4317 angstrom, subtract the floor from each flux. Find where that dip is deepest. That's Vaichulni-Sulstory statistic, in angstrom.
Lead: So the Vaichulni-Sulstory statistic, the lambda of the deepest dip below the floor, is 4307.73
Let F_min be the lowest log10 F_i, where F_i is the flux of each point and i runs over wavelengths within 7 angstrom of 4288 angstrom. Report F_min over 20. 0.0575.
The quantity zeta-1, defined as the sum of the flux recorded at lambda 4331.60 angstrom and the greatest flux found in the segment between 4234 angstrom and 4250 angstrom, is 37.6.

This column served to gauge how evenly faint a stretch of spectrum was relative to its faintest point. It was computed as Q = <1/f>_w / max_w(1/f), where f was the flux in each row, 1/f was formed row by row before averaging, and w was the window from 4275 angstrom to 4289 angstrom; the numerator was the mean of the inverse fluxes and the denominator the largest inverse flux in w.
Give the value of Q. 0.93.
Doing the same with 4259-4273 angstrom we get 0.87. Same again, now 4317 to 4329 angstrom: 0.89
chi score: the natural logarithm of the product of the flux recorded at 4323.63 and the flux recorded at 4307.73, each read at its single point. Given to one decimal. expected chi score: 5.3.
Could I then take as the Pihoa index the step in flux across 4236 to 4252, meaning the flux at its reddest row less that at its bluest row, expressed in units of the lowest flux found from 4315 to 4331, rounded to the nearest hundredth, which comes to 0.21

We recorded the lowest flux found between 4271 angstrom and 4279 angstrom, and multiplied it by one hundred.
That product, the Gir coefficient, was 1567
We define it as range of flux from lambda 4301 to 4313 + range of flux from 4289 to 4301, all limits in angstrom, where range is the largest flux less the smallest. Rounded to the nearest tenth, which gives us 8.3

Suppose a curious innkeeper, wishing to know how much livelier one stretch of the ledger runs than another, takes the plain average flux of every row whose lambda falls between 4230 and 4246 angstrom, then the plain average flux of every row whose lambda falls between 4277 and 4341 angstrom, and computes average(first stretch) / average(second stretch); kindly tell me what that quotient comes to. 1.08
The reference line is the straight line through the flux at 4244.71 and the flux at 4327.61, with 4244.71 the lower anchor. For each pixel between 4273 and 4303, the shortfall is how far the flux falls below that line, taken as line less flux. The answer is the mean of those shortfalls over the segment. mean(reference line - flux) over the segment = 1.6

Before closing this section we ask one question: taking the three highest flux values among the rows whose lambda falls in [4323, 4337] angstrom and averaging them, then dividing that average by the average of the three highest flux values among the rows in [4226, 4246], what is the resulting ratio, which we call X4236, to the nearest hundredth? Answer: 0.99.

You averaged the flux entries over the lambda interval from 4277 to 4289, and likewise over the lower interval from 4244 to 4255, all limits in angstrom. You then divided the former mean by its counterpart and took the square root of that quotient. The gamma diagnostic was 0.97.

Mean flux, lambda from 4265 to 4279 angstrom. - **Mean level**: 17.2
